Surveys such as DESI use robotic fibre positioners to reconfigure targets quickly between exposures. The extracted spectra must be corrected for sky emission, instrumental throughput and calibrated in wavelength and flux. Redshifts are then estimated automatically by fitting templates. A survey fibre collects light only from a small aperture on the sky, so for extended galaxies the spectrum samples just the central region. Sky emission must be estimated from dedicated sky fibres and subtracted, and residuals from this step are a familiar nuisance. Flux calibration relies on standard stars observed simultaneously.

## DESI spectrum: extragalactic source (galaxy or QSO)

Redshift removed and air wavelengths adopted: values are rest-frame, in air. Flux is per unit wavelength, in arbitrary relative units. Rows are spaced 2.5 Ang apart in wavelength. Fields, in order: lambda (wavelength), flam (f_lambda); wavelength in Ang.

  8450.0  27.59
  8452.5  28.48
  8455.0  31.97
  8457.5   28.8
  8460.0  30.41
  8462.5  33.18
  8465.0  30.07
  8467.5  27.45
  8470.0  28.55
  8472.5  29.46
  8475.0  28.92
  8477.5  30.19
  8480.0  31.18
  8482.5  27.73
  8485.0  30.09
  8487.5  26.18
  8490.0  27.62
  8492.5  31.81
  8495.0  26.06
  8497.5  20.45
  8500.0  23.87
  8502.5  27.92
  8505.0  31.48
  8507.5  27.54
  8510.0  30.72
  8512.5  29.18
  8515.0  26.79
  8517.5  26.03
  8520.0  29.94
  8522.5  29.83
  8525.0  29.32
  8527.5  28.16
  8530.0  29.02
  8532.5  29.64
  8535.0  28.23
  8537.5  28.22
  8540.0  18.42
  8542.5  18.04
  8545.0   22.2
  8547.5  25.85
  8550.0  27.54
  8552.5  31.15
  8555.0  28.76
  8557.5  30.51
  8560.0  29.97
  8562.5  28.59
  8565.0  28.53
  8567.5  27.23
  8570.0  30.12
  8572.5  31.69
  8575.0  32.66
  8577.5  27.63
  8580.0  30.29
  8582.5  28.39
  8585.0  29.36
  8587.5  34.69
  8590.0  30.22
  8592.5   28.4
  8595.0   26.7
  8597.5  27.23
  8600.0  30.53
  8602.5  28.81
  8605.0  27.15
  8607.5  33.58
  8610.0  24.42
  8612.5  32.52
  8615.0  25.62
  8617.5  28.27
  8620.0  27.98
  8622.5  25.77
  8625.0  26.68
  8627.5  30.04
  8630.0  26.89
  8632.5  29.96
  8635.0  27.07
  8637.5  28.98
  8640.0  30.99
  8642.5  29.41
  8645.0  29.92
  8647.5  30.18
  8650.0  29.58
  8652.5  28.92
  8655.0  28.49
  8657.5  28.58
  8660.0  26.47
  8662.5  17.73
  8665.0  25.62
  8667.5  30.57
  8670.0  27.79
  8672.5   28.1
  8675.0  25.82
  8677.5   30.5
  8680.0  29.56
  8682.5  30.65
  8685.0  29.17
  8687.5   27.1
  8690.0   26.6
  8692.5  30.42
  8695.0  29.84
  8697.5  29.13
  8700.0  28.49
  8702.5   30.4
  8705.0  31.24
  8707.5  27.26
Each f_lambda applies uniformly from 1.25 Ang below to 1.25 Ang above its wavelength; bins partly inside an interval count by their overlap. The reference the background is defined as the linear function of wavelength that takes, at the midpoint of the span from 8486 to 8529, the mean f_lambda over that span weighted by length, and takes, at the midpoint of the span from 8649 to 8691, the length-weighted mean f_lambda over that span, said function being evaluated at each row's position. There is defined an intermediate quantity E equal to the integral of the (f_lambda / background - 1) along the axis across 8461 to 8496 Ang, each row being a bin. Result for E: 1.7 Ang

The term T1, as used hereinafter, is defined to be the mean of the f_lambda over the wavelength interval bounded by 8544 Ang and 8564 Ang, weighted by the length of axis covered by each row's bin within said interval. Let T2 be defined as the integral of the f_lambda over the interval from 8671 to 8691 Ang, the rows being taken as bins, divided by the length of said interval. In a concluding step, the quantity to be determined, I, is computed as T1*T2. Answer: 801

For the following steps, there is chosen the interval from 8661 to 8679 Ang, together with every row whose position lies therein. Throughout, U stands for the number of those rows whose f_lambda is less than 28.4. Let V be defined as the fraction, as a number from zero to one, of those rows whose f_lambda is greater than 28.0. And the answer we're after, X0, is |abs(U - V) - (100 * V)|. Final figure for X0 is 38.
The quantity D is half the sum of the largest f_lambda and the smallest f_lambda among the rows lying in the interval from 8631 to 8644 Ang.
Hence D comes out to 29.0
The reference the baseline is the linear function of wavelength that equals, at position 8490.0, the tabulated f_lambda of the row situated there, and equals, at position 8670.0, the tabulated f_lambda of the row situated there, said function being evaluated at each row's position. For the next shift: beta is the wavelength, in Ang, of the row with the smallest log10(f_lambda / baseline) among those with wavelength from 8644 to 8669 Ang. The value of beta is 8662.5 Ang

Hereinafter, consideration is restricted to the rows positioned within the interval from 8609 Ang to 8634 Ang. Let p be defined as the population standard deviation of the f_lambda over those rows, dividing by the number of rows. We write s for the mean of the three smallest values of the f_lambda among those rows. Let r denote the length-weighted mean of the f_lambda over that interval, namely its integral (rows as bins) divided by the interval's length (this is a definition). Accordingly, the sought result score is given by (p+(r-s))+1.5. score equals 6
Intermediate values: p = 2.3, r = 27.8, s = 25.3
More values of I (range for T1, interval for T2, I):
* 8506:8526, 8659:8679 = 764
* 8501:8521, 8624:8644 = 824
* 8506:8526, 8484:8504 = 768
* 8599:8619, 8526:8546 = 730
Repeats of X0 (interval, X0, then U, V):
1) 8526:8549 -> 49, 7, 0.6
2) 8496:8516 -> 33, 5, 0.4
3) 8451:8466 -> 99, 0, 1.0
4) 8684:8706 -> 77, 2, 0.8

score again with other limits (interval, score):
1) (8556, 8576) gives 5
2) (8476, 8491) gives 5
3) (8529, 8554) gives 12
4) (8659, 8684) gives 9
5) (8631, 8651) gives 4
